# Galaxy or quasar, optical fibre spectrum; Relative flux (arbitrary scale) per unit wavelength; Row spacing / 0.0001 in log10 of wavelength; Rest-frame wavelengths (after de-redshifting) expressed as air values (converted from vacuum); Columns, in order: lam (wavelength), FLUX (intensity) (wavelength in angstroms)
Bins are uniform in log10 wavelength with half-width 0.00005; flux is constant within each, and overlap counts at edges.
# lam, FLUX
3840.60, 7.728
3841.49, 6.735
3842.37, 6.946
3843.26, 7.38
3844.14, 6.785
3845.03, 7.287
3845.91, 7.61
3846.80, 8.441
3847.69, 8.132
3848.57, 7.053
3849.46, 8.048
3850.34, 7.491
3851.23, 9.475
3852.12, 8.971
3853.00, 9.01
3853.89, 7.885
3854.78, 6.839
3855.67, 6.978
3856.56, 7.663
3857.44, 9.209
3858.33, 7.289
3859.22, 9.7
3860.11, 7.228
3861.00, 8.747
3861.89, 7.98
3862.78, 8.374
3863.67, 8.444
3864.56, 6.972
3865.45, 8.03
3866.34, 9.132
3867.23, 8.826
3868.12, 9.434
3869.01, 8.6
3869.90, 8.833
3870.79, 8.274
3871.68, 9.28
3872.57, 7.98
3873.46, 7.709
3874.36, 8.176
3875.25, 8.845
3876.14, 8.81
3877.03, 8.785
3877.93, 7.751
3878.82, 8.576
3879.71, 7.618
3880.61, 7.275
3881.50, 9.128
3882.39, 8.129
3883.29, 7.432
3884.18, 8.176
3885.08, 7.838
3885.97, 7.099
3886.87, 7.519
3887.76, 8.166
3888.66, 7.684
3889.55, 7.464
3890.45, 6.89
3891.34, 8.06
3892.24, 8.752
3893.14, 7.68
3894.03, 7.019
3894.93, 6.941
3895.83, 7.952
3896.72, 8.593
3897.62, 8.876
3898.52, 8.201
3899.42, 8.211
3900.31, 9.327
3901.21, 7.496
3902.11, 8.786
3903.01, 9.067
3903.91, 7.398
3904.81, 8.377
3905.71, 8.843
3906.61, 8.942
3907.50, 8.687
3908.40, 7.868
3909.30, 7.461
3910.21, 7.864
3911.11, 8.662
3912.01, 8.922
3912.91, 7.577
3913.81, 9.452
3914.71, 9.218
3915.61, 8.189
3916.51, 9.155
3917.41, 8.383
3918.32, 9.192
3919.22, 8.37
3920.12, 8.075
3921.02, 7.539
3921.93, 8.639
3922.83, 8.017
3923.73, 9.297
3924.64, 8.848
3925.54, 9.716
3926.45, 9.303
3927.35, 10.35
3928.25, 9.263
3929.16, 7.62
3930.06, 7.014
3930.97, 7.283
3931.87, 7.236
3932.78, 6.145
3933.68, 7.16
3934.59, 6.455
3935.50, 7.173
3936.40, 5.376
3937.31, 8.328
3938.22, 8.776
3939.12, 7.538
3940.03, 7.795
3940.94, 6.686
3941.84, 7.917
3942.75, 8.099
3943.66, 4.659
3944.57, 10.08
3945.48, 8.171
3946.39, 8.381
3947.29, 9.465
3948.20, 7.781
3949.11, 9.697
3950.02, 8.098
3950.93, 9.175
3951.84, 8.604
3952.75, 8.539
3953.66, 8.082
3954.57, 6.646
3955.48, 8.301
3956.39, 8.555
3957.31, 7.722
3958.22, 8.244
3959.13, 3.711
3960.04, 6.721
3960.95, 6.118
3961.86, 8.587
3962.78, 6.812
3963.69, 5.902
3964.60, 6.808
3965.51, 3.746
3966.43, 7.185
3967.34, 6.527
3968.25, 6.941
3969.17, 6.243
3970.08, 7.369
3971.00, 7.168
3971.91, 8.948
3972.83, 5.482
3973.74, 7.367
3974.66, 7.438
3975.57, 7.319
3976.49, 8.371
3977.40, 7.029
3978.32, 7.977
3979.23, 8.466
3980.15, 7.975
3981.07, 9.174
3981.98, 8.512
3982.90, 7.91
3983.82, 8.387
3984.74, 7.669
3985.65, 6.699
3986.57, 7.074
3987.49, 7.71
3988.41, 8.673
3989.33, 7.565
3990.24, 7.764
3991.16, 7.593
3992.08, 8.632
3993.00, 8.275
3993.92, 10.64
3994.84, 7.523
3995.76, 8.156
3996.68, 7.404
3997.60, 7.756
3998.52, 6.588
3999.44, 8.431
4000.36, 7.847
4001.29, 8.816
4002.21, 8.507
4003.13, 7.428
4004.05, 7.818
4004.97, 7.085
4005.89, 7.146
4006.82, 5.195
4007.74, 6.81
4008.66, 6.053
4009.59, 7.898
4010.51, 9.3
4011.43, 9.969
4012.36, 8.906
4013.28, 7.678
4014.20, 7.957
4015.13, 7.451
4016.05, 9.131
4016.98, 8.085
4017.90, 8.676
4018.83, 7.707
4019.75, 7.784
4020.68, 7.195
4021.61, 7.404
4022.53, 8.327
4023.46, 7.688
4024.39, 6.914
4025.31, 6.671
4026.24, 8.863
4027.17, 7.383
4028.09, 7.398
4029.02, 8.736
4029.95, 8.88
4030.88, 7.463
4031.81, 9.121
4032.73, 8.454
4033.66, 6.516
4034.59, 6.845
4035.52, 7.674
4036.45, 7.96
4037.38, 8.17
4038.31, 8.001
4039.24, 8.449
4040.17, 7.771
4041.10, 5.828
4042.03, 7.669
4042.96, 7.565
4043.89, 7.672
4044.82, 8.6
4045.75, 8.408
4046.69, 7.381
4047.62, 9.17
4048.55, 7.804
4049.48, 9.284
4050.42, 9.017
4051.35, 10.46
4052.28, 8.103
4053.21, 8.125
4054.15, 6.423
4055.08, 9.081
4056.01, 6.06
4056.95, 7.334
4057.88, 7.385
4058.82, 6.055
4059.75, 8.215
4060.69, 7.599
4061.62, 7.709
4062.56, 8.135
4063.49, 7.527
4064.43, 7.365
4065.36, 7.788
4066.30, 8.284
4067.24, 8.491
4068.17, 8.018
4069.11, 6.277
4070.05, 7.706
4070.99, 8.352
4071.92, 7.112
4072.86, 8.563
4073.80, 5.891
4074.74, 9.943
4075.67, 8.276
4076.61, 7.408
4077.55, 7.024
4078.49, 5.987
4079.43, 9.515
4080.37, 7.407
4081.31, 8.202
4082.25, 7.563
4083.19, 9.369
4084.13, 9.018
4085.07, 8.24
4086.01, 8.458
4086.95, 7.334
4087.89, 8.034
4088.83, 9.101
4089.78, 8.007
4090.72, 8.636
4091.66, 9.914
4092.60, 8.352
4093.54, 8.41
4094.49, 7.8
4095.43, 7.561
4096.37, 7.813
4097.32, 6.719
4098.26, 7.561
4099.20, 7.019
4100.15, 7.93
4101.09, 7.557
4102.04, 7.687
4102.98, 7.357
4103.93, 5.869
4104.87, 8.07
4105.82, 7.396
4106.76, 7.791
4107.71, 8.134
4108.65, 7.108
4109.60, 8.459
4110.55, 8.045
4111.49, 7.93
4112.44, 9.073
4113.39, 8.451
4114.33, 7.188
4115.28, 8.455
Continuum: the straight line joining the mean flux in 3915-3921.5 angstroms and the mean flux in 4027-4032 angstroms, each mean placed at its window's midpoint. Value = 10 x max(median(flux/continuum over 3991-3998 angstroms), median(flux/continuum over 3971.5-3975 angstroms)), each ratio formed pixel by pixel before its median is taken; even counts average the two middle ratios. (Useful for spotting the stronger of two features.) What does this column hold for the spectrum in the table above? 9.66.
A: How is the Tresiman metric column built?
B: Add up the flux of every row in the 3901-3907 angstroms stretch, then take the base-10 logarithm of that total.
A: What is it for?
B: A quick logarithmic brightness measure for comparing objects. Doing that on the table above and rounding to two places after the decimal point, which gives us 1.77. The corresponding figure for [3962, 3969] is 1.64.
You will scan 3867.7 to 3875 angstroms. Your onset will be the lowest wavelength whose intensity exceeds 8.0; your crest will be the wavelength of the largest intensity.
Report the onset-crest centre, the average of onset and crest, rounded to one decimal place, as 3868.1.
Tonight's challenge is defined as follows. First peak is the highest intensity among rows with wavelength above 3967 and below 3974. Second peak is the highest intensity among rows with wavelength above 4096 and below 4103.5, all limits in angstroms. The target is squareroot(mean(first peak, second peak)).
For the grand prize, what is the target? 2.90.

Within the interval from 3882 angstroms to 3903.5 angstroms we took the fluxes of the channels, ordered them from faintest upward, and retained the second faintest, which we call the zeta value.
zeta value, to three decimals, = 6.941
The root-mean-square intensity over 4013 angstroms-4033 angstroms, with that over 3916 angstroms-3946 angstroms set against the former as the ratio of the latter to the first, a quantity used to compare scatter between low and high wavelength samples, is 1.01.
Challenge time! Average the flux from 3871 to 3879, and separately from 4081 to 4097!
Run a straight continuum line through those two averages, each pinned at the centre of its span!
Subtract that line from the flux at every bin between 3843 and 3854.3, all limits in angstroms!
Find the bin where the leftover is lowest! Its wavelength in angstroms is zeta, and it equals 3844.14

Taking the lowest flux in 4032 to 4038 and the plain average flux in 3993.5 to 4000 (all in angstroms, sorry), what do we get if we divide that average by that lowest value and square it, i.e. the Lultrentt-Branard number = 1.5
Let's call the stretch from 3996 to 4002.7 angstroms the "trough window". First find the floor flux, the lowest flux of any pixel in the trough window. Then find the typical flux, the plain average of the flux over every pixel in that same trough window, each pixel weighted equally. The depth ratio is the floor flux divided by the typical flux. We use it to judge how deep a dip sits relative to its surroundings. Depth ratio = 0.83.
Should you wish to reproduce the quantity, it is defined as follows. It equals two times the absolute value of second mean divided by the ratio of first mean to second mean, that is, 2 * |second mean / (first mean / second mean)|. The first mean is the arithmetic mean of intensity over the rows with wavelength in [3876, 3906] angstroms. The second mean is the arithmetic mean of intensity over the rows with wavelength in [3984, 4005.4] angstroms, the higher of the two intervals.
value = 15.5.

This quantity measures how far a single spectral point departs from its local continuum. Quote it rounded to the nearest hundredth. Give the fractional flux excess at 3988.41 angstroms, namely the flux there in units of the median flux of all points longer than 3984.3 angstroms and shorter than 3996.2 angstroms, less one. 0.12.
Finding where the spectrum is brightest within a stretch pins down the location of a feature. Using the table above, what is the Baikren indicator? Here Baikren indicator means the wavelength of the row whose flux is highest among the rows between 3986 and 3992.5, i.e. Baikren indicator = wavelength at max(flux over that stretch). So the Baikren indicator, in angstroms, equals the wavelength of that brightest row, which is 3988.41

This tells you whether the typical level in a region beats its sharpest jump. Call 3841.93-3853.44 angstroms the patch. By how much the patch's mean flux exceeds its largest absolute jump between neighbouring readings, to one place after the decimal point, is 5.9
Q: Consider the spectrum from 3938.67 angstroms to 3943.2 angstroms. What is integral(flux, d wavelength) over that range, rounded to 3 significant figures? 34.5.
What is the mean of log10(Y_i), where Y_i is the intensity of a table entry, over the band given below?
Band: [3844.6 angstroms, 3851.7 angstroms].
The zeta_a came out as 0.898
